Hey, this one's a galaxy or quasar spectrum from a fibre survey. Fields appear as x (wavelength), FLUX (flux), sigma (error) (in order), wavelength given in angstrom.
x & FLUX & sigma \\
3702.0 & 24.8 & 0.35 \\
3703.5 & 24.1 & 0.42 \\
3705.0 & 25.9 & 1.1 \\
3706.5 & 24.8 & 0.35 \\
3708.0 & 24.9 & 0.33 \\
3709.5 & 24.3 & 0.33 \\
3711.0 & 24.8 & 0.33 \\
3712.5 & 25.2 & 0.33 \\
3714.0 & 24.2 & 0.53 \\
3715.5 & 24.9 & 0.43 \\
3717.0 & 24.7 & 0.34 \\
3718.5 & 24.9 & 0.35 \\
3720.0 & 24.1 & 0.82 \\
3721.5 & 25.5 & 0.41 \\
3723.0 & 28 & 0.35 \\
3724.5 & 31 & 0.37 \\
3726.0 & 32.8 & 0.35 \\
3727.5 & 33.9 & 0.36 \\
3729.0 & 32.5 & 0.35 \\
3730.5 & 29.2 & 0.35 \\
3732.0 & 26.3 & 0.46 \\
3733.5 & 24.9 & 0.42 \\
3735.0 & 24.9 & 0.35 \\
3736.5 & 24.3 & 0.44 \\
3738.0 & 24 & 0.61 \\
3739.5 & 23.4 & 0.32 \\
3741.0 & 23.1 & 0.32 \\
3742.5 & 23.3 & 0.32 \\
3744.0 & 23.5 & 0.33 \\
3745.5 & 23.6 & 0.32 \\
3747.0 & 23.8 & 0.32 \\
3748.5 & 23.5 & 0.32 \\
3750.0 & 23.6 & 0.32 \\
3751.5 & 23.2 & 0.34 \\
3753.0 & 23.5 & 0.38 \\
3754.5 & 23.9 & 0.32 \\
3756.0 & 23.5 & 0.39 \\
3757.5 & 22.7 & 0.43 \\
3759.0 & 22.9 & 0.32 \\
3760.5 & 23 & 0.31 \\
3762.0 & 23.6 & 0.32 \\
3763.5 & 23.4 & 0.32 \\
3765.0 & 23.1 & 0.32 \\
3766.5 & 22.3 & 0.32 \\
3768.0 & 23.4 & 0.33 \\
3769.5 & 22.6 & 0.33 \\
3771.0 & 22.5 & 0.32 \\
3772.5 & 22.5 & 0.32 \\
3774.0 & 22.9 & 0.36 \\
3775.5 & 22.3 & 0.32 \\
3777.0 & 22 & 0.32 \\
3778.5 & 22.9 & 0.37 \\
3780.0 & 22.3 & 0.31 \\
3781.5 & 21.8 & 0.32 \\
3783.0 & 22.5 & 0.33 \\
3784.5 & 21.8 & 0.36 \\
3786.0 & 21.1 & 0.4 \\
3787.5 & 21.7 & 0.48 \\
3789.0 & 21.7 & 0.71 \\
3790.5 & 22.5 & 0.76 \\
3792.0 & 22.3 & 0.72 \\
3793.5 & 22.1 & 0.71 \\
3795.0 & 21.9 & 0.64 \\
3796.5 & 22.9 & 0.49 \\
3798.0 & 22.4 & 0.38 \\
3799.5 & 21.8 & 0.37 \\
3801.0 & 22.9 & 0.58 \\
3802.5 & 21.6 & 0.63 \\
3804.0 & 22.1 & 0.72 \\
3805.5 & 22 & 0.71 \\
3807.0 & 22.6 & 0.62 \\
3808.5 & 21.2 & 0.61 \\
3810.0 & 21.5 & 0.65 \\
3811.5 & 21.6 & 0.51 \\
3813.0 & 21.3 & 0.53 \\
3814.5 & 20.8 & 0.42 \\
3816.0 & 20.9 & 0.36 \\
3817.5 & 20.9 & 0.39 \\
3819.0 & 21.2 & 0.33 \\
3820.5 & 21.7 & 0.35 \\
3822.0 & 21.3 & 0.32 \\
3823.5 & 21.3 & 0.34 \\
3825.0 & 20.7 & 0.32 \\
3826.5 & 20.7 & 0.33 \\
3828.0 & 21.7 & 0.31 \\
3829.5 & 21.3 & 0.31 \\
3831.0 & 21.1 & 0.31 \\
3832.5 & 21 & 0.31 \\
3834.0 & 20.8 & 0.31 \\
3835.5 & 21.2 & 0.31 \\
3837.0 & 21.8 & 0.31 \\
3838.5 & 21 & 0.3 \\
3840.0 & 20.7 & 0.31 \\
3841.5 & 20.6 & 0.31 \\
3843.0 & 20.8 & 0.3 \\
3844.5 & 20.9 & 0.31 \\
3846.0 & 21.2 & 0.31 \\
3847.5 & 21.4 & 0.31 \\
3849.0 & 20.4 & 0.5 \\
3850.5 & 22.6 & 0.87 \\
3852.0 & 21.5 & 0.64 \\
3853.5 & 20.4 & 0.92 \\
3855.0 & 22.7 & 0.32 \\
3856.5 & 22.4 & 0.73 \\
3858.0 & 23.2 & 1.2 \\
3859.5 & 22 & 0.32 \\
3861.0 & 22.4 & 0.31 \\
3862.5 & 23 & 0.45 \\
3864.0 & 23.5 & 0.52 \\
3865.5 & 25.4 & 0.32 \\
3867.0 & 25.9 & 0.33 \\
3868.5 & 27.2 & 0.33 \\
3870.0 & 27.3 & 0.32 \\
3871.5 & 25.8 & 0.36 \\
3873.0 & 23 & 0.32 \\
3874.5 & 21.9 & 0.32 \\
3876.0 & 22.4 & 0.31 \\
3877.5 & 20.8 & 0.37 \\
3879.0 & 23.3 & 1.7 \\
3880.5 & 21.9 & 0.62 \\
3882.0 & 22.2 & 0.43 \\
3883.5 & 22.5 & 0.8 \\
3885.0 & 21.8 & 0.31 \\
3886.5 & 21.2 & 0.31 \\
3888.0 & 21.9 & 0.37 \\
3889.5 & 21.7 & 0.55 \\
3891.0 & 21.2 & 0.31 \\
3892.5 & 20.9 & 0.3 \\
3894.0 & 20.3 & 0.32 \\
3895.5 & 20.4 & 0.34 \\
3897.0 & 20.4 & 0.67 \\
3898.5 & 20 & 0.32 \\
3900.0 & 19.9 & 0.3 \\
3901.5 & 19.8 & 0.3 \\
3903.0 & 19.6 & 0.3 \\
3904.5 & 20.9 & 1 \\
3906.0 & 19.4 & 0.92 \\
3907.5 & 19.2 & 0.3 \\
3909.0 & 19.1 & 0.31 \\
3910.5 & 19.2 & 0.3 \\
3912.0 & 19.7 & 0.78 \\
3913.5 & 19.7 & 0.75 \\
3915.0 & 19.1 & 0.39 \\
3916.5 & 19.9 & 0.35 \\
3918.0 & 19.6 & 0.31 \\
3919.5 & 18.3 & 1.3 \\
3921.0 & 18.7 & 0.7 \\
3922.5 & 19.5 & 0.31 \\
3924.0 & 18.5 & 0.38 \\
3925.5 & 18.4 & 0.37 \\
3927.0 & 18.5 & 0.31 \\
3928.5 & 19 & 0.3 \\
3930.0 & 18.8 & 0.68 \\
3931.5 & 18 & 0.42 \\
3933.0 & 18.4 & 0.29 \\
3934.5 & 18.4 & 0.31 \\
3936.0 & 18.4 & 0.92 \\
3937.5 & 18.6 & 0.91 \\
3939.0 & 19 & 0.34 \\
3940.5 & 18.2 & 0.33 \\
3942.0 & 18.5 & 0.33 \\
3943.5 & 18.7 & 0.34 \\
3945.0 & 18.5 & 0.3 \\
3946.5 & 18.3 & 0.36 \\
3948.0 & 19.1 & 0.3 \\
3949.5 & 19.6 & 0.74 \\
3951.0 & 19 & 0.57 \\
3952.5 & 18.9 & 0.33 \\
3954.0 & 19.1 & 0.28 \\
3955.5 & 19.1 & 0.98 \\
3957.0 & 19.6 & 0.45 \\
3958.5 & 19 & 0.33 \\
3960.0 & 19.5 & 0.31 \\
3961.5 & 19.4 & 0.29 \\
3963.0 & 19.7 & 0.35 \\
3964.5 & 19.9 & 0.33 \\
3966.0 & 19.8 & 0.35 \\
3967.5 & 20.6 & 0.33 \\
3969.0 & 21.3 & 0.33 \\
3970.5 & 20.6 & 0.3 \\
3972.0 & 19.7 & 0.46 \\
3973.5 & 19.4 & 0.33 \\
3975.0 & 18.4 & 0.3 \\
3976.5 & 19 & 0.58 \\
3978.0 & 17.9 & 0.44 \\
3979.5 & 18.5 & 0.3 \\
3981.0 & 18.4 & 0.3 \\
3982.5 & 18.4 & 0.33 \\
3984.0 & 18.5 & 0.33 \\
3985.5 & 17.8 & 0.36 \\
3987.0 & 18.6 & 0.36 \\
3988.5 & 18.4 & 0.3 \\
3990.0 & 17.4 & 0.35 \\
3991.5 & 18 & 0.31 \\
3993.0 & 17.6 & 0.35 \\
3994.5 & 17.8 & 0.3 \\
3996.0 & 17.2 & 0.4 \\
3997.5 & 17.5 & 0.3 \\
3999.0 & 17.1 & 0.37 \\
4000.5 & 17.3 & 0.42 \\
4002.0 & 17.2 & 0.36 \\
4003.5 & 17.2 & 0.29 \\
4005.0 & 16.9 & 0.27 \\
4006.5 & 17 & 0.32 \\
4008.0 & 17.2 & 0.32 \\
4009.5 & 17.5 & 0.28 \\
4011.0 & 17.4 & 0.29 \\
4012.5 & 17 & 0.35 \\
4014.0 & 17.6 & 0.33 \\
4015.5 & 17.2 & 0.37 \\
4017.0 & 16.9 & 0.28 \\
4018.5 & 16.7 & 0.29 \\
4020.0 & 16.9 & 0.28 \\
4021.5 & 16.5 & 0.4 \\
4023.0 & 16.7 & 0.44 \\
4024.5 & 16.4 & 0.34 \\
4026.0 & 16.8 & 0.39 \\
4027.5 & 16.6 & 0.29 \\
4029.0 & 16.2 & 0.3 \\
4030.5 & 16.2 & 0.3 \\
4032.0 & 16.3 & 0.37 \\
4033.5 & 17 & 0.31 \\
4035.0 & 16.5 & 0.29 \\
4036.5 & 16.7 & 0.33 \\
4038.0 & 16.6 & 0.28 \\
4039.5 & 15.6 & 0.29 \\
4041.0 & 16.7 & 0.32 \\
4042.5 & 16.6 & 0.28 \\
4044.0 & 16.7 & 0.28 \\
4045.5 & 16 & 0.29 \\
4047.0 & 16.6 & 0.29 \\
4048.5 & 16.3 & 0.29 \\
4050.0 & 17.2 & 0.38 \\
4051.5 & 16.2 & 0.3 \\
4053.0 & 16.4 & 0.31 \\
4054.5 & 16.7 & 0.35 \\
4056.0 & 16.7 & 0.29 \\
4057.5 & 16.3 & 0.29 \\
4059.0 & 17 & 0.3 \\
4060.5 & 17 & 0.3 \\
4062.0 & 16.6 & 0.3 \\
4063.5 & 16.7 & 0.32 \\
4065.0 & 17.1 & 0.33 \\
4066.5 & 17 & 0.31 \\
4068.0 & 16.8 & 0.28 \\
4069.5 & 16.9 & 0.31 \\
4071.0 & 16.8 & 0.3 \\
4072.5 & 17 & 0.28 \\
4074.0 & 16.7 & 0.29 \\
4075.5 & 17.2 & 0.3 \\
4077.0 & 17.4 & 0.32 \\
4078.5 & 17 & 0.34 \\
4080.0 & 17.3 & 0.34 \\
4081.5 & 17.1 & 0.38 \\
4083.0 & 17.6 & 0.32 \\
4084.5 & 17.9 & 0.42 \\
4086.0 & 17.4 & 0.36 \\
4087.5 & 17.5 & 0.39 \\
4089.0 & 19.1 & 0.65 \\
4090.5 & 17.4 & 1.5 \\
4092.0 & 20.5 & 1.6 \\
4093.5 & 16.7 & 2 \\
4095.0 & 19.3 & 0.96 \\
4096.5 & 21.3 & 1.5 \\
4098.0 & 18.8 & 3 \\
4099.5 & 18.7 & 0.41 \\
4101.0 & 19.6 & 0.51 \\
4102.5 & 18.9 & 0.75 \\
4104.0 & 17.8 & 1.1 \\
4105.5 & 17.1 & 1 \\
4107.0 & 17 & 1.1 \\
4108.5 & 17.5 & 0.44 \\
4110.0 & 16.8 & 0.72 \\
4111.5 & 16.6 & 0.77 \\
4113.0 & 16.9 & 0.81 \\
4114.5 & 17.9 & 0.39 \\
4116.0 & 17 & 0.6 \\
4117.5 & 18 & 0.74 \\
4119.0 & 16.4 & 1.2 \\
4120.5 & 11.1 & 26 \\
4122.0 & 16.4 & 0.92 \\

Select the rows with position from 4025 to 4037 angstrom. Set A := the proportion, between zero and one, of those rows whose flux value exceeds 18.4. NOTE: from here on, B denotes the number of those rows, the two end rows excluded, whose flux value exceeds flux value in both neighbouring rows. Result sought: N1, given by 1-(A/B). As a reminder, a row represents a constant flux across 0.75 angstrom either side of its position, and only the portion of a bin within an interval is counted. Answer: 1.00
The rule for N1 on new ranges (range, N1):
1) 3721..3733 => 0.00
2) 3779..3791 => 0.00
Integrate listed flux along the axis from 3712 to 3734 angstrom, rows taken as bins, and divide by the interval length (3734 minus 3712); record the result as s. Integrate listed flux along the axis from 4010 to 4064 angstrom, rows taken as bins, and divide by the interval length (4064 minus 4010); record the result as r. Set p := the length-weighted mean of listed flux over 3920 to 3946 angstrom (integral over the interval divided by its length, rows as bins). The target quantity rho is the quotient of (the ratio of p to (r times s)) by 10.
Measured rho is 0.0041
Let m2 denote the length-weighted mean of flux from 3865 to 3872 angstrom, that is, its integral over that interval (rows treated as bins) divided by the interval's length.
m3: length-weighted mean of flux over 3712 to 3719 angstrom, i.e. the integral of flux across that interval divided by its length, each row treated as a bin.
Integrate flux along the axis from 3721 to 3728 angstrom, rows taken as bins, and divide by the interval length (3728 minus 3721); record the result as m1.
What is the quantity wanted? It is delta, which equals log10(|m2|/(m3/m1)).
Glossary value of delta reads 1.51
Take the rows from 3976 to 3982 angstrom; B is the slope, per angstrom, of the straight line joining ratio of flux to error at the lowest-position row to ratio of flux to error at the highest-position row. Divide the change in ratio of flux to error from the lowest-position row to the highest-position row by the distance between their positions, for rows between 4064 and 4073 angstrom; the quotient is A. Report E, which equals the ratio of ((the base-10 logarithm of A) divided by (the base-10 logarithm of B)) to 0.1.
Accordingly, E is 0.9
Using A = 1.2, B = 6.3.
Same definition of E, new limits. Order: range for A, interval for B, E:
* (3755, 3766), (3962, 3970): 8.8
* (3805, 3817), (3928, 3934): -2.6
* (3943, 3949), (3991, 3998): -2.1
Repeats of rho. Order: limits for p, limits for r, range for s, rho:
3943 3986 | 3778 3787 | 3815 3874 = 0.0039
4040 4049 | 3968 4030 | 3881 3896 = 0.0043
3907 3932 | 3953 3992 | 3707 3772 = 0.0040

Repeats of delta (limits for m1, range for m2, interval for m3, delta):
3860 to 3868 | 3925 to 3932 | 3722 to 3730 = 1.15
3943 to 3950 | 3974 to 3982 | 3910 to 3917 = 1.25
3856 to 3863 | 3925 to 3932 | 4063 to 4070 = 1.39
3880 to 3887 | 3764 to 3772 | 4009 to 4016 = 1.46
